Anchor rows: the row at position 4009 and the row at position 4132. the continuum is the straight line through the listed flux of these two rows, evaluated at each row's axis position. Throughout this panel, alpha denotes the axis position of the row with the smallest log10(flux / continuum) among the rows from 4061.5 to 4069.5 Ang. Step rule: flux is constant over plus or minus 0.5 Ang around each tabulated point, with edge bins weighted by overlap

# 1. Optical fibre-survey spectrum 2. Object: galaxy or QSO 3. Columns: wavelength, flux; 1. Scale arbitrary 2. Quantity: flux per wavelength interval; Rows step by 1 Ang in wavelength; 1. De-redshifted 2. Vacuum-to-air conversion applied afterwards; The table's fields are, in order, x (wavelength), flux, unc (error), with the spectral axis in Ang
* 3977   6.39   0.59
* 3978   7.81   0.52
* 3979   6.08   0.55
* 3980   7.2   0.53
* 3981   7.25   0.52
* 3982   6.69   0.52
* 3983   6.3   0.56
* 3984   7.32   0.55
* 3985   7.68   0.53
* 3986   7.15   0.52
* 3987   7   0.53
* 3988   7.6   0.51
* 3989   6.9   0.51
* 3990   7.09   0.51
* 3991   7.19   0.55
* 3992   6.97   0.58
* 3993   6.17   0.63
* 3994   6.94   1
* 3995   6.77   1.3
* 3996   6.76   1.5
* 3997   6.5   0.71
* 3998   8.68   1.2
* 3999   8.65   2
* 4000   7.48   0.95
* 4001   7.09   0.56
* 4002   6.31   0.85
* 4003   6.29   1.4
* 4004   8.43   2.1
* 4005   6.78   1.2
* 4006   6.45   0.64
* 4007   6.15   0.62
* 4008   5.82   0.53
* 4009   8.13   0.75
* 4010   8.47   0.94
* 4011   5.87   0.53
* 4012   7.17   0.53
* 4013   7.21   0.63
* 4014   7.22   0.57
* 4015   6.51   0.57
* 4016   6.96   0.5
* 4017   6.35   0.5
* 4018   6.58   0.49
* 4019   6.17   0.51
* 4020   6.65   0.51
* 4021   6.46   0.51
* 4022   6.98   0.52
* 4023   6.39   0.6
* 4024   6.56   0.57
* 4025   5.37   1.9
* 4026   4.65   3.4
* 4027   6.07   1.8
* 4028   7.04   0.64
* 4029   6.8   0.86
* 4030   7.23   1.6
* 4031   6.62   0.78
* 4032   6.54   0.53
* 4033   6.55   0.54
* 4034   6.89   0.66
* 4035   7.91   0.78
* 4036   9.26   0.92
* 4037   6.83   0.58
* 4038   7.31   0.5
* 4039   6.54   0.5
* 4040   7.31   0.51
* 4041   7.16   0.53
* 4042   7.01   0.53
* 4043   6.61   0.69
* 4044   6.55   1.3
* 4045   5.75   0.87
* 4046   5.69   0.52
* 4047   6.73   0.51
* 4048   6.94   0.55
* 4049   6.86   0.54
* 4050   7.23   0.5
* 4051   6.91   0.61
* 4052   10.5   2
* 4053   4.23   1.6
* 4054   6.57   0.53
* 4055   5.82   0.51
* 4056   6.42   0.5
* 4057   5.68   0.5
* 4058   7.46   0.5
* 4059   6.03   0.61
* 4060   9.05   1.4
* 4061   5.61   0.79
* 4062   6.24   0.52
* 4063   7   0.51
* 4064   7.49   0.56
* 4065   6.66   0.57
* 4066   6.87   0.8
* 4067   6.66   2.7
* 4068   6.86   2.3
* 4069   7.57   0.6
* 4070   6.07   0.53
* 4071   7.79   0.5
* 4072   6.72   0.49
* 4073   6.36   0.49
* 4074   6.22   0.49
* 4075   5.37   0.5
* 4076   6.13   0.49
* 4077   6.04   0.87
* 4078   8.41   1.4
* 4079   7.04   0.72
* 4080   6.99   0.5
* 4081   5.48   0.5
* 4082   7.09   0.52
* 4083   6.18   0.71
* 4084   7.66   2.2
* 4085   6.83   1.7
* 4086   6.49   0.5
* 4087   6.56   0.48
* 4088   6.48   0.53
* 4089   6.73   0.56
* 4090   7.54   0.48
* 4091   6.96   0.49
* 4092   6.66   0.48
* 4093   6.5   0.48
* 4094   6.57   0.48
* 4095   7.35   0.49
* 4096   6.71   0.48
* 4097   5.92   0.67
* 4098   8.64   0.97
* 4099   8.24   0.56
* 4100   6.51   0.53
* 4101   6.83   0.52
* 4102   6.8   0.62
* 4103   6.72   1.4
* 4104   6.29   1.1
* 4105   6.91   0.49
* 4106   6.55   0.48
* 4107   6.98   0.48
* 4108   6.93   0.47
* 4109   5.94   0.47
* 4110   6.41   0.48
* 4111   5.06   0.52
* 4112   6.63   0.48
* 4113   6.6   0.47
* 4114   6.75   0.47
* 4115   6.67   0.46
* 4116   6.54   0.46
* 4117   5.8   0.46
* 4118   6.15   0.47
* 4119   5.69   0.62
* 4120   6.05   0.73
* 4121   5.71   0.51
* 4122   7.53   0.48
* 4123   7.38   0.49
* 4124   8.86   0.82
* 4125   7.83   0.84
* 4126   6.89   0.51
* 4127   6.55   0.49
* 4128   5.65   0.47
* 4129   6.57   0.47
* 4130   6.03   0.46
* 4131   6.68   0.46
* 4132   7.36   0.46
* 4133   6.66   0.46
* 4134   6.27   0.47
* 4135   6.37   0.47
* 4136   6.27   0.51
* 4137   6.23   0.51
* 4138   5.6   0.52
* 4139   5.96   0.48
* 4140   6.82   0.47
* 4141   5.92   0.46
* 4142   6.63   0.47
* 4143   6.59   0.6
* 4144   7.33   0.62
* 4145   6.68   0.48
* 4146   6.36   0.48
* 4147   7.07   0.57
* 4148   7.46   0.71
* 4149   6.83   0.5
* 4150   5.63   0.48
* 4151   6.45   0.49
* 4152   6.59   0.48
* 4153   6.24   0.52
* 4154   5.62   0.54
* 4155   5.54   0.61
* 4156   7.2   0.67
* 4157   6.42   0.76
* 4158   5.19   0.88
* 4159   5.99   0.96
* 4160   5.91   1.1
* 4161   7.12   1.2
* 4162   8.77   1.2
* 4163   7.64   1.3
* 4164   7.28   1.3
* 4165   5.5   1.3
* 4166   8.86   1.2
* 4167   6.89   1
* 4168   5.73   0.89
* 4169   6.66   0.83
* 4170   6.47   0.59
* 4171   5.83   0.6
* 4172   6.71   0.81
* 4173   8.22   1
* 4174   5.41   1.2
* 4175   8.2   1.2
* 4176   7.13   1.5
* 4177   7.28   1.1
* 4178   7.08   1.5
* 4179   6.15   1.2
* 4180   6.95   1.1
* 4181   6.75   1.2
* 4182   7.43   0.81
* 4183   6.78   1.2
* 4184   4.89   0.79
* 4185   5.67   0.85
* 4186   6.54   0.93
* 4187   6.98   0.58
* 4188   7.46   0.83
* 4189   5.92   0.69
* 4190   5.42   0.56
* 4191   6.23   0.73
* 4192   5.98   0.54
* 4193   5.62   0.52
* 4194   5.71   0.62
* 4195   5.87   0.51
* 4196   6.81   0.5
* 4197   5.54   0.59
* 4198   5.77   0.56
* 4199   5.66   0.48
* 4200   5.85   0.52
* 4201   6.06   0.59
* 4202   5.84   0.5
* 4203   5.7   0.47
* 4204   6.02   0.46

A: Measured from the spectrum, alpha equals 4062 Ang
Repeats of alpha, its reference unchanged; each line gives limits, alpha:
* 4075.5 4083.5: 4081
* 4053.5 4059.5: 4057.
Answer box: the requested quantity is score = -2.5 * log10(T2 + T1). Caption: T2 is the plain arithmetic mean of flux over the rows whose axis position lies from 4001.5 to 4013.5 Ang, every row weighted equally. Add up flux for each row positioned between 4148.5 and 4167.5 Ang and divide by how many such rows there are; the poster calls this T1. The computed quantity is -2.83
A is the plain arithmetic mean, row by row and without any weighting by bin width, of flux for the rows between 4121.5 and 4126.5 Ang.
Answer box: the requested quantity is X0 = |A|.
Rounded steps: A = 7.70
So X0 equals 7.7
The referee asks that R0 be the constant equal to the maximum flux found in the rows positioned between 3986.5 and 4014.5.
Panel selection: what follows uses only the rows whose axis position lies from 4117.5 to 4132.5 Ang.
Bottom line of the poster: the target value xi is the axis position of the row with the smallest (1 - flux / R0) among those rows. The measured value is 4124 Ang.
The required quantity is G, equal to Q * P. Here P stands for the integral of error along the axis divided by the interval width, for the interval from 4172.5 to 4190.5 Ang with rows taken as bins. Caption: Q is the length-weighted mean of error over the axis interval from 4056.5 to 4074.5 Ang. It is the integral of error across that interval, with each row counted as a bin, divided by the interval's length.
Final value 0.84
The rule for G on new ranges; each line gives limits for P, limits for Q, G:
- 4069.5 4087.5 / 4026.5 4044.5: 0.60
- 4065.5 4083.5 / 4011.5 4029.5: 0.73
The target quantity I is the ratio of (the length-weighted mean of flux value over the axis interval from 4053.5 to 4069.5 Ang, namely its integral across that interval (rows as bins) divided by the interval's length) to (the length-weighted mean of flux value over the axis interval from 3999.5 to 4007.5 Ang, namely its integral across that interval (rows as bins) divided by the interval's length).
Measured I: 0.98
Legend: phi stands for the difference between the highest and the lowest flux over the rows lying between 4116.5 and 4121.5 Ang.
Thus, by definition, 0.46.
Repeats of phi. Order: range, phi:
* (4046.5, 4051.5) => 0.50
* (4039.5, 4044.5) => 0.76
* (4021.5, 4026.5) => 2.33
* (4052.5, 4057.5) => 2.34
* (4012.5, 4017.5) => 0.87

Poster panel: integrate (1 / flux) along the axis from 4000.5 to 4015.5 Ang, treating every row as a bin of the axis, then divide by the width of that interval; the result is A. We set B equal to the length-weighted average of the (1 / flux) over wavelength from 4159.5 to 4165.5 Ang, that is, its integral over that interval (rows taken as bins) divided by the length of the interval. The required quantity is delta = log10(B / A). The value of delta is 0.00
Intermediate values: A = 0.146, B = 0.146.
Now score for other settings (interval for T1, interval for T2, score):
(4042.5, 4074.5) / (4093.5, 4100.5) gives -2.85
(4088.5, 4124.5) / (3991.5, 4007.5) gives -2.85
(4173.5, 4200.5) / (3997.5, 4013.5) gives -2.83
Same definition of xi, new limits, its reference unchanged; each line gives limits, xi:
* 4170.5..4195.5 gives 4173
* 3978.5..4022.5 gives 3998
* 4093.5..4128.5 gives 4124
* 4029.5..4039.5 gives 4036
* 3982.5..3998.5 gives 3998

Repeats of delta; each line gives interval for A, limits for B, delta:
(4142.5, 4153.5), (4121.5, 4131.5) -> -0.02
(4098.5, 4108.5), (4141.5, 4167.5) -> 0.02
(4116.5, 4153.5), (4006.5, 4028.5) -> 0.00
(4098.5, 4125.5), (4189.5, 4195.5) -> 0.06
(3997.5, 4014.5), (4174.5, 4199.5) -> 0.05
